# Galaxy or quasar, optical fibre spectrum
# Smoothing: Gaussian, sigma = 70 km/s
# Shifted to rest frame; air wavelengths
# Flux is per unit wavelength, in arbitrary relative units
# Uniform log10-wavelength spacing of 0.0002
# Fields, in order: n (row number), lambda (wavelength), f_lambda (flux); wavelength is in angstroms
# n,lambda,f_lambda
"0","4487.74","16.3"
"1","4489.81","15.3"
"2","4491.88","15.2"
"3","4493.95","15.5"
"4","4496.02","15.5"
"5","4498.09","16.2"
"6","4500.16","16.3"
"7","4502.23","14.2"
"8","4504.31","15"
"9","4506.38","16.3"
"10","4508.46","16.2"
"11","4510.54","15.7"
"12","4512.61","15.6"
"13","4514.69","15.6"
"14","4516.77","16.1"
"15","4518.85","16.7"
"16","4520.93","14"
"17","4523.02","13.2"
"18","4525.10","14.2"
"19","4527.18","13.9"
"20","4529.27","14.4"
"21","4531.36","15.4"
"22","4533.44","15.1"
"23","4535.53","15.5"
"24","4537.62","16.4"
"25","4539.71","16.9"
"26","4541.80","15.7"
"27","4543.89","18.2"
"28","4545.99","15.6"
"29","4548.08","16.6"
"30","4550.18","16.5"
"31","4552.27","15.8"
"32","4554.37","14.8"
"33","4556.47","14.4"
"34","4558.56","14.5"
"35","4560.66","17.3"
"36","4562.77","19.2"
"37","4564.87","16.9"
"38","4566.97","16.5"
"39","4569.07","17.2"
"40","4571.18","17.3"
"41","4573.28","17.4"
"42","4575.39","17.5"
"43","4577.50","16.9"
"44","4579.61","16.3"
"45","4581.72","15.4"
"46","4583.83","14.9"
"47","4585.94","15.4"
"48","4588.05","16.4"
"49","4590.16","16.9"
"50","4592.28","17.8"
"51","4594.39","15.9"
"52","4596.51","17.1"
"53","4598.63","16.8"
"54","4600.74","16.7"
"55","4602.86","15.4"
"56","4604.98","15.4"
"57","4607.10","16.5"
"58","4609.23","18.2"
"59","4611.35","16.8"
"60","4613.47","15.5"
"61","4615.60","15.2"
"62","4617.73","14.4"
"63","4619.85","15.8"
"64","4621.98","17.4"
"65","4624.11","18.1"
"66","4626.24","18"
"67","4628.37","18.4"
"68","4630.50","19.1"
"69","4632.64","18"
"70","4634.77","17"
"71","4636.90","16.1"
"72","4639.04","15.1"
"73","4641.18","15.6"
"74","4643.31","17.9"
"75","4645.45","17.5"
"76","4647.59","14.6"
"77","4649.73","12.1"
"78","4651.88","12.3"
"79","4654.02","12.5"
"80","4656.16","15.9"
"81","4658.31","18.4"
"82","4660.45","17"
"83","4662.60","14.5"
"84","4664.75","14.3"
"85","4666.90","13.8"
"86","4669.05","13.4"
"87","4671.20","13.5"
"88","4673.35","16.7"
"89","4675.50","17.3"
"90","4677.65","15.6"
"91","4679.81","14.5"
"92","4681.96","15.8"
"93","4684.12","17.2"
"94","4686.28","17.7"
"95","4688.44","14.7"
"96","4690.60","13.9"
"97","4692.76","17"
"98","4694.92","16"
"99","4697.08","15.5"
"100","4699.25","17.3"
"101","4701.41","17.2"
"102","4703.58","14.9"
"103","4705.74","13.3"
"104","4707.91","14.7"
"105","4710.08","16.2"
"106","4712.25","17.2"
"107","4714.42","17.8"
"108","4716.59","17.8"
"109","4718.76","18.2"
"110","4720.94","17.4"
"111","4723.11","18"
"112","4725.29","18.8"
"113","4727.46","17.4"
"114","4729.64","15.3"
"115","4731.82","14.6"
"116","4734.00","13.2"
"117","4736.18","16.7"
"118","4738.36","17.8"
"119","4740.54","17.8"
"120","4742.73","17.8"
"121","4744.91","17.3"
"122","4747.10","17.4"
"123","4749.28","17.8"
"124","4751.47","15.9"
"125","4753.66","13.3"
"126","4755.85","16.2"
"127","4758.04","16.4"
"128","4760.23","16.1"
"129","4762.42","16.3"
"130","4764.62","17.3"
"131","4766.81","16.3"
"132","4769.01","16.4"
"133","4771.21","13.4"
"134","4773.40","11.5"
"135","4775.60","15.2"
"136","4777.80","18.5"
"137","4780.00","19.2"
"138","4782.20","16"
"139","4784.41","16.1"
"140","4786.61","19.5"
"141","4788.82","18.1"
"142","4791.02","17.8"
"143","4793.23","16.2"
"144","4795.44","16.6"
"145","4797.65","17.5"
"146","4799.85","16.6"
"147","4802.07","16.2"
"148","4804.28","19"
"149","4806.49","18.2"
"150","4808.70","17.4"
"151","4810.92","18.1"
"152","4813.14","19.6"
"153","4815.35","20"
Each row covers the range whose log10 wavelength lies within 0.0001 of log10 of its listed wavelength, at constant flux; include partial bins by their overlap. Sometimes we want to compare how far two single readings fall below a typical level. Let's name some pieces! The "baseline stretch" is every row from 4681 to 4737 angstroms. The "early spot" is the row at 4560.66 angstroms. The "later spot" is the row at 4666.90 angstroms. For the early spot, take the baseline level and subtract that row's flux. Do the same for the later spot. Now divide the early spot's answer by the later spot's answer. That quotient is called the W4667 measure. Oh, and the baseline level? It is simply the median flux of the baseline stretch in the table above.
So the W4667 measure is 0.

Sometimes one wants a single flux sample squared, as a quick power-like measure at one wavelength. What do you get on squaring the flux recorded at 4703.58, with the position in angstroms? 222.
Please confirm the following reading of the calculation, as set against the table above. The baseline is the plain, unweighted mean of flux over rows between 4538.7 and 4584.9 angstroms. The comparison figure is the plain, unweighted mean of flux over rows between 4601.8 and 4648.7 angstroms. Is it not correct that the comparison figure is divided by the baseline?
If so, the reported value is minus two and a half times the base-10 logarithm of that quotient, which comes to -0.01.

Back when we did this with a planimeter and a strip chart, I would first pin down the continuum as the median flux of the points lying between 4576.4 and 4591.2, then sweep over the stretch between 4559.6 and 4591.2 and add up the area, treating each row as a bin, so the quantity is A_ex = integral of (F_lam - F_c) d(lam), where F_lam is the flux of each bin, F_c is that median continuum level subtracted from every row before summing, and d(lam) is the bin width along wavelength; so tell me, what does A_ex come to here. 15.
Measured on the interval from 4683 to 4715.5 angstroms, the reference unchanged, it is -8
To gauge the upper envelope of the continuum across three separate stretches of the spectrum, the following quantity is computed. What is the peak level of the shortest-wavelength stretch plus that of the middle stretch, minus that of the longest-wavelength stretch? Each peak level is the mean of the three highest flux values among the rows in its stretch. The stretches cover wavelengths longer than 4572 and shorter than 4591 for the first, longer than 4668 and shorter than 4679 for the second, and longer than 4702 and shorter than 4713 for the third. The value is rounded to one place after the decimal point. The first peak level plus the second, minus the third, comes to 17.7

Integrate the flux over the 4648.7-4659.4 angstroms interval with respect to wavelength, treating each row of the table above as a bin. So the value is 153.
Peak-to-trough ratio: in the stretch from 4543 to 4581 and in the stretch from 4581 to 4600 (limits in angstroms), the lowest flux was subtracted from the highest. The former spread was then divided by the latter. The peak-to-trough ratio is 1.7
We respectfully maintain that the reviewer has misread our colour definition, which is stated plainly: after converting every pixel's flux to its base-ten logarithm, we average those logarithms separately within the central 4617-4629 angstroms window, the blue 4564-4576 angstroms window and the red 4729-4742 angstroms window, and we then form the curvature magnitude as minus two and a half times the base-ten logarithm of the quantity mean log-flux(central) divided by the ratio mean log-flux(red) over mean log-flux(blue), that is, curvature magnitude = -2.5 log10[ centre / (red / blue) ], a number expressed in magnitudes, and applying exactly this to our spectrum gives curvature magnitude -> -0.255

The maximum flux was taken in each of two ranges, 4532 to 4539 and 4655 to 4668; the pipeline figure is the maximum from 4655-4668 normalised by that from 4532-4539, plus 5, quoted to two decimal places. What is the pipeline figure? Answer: 6.12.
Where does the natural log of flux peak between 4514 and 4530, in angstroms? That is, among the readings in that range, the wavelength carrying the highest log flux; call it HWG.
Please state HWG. 4518.85 angstroms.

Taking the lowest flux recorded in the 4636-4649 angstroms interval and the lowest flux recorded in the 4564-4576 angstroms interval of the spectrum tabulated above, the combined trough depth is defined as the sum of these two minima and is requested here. 31.1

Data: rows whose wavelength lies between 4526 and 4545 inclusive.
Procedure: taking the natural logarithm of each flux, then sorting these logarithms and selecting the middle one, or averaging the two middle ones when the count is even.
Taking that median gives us 2.74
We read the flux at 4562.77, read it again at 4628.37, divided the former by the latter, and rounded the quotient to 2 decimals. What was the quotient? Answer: 1.04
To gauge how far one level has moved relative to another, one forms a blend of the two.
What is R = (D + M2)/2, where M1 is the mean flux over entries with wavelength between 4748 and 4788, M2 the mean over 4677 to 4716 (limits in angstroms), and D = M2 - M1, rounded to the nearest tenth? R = 7.8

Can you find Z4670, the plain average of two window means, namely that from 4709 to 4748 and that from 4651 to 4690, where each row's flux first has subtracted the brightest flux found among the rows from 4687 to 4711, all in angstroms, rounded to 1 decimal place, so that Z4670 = -1.1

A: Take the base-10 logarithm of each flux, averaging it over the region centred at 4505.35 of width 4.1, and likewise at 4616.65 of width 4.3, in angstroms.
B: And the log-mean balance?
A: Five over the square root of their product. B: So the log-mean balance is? 4.23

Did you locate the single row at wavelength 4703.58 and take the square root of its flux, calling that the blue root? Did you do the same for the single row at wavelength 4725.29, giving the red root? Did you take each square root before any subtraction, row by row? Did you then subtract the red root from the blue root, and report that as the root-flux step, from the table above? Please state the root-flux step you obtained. -0.48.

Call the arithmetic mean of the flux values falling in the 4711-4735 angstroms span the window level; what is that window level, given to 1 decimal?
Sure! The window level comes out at 16.9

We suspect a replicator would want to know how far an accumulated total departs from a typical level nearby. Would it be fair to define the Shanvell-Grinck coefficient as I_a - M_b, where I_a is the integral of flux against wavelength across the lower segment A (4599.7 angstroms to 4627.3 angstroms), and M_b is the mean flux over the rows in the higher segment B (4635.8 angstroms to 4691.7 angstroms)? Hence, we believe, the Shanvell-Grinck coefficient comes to 438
